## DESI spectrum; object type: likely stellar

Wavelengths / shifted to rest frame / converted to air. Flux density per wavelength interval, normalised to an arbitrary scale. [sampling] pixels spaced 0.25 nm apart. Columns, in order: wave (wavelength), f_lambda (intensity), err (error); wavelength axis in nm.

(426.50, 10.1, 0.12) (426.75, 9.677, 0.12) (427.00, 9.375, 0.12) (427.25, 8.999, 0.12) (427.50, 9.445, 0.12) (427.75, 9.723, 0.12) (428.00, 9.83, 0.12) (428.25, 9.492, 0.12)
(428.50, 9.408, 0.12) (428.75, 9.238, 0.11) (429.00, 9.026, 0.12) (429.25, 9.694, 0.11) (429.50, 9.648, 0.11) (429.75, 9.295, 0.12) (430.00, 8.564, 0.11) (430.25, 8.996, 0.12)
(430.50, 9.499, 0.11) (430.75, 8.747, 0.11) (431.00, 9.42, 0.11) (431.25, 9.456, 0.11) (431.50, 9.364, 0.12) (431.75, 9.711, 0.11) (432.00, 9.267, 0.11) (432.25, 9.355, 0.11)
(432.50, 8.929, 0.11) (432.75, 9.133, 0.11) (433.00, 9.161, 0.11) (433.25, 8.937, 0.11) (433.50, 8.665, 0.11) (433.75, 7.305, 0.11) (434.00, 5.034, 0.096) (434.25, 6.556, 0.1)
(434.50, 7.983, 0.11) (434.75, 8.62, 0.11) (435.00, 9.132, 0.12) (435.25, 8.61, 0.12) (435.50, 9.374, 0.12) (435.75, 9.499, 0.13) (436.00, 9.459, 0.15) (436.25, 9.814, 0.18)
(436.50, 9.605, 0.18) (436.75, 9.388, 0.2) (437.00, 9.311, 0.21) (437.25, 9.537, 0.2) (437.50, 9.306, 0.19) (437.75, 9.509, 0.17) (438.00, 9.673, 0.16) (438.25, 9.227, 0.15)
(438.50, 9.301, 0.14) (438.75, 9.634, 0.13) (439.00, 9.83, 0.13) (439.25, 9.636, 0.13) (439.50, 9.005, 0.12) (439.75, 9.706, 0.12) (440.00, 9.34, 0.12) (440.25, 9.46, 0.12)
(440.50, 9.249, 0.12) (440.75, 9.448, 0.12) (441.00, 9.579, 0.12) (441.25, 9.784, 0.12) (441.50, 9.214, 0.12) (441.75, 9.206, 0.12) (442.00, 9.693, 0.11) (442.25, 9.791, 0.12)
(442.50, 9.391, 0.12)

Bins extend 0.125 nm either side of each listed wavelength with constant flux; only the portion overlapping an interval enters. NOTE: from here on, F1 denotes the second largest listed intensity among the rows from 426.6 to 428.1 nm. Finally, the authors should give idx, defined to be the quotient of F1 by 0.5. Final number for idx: 19.4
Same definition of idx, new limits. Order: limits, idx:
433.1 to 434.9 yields 17.3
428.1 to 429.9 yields 19.3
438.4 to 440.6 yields 19.4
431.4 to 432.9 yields 18.7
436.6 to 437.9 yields 19.0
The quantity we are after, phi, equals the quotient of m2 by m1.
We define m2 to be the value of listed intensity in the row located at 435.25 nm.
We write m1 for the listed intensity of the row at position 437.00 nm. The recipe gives 0.92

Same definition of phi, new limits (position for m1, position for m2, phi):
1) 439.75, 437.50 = 0.96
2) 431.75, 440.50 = 0.95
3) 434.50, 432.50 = 1.12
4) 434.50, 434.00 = 0.63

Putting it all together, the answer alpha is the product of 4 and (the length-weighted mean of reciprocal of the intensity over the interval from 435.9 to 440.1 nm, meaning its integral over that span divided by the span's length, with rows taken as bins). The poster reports 0.422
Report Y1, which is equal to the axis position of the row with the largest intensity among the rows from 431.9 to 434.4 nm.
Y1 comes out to 432.25 nm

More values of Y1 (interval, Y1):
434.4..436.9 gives 436.25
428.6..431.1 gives 429.25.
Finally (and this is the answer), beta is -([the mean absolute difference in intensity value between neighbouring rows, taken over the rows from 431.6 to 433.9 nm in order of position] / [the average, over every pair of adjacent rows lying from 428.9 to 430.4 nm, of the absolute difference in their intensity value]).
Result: -0.9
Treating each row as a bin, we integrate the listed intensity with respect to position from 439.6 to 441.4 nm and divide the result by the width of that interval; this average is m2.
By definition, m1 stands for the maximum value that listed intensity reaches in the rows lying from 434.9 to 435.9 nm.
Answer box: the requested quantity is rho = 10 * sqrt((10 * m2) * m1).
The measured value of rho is 300.4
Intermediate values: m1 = 9.499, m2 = 9.50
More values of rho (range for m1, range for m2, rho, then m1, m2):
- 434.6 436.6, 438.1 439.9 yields 305.0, 9.814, 9.48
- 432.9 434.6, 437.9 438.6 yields 293.4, 9.161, 9.39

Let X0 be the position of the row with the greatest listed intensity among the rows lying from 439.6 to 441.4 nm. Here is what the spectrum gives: 441.25 nm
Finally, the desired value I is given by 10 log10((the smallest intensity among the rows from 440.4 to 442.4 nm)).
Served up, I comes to 9.64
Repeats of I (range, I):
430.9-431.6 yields 9.71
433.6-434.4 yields 7.02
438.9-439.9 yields 9.54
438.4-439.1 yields 9.69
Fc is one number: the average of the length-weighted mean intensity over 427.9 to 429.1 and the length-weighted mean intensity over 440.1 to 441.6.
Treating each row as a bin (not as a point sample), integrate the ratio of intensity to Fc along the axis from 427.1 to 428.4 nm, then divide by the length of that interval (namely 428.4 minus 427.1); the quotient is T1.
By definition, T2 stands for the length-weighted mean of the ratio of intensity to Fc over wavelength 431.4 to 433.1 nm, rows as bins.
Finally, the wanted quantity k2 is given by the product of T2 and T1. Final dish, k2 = 0.991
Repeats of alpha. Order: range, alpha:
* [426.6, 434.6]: 0.454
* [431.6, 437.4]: 0.465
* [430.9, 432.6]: 0.427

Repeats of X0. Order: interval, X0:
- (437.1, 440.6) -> 439.00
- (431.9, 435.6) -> 435.50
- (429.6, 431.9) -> 431.75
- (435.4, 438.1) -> 436.25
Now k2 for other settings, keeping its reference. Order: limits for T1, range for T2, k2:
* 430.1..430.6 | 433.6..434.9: 0.742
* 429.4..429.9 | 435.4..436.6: 1.012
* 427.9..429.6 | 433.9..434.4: 0.633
